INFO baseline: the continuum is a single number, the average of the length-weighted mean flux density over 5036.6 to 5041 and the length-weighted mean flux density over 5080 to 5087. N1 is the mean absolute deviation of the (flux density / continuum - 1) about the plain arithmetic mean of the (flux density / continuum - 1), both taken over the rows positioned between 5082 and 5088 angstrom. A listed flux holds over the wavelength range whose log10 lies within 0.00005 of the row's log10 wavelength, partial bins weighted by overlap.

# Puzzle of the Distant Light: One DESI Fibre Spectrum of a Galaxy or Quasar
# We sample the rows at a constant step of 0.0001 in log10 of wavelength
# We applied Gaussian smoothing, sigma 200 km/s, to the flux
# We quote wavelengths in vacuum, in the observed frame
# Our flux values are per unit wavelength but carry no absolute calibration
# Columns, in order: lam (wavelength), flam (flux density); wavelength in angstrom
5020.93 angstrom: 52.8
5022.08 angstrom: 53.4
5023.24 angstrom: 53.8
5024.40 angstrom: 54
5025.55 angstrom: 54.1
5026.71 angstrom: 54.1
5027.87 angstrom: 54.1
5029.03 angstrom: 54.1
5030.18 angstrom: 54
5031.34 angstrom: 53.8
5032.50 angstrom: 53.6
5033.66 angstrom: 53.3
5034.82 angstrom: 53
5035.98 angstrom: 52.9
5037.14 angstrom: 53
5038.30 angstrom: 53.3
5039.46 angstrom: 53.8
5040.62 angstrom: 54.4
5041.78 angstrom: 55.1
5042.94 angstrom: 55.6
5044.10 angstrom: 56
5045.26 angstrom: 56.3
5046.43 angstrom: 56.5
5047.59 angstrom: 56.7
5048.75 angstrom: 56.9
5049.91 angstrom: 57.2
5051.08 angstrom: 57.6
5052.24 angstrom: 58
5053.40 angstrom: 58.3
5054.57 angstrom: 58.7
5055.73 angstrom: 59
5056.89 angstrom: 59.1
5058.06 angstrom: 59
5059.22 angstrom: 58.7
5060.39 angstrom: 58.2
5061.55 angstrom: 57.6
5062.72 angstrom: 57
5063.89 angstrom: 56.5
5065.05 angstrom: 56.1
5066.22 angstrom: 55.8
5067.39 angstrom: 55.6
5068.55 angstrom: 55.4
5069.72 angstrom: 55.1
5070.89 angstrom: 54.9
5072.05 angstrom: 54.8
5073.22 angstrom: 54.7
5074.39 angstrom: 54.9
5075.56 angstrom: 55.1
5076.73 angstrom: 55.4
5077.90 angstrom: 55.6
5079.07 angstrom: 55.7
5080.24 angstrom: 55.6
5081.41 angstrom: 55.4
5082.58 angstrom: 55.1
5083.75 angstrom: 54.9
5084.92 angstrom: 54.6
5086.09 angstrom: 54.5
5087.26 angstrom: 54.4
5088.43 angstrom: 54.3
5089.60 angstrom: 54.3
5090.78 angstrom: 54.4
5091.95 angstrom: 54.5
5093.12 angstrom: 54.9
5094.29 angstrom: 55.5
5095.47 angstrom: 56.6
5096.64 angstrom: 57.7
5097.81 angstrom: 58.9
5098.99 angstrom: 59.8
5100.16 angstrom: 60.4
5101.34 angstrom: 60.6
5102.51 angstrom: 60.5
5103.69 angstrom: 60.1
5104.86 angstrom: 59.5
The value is 0.004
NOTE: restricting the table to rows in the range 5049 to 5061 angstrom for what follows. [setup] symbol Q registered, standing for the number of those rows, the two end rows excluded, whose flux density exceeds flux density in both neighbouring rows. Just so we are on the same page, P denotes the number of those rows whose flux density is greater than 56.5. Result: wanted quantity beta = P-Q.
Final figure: 9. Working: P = 10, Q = 1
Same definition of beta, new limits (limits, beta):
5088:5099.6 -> 4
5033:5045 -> 0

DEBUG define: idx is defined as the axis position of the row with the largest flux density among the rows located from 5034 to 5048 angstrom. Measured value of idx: 5047.59 angstrom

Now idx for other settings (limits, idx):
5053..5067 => 5056.89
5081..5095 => 5094.29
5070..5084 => 5079.07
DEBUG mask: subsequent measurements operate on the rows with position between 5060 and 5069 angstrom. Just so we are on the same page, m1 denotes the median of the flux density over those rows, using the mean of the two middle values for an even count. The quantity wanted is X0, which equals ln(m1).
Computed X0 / 4.03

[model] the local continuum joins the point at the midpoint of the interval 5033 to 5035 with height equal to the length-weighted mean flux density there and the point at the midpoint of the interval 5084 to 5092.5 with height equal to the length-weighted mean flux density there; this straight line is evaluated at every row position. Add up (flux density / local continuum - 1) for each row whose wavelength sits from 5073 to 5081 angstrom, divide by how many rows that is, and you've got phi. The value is 0.021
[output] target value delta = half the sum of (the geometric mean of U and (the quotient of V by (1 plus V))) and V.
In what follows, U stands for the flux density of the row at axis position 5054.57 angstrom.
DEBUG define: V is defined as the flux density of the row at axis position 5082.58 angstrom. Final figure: 31.3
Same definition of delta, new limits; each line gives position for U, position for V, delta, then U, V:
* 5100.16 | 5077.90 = 31.7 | 60.4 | 55.6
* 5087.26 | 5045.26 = 31.8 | 54.4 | 56.3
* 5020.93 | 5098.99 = 33.5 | 52.8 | 59.8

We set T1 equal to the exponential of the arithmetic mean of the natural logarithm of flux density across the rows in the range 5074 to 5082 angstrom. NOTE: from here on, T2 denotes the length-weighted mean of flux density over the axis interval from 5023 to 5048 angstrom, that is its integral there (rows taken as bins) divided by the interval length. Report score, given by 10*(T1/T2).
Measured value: 10.2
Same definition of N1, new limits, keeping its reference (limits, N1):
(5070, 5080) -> 0.006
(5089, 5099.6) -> 0.032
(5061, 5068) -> 0.011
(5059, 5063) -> 0.011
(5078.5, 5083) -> 0.004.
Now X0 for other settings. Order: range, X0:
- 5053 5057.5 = 4.07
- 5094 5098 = 4.05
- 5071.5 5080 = 4.01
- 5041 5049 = 4.03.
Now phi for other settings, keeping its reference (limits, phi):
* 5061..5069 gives 0.044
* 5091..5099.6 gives 0.041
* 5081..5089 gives 0.007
